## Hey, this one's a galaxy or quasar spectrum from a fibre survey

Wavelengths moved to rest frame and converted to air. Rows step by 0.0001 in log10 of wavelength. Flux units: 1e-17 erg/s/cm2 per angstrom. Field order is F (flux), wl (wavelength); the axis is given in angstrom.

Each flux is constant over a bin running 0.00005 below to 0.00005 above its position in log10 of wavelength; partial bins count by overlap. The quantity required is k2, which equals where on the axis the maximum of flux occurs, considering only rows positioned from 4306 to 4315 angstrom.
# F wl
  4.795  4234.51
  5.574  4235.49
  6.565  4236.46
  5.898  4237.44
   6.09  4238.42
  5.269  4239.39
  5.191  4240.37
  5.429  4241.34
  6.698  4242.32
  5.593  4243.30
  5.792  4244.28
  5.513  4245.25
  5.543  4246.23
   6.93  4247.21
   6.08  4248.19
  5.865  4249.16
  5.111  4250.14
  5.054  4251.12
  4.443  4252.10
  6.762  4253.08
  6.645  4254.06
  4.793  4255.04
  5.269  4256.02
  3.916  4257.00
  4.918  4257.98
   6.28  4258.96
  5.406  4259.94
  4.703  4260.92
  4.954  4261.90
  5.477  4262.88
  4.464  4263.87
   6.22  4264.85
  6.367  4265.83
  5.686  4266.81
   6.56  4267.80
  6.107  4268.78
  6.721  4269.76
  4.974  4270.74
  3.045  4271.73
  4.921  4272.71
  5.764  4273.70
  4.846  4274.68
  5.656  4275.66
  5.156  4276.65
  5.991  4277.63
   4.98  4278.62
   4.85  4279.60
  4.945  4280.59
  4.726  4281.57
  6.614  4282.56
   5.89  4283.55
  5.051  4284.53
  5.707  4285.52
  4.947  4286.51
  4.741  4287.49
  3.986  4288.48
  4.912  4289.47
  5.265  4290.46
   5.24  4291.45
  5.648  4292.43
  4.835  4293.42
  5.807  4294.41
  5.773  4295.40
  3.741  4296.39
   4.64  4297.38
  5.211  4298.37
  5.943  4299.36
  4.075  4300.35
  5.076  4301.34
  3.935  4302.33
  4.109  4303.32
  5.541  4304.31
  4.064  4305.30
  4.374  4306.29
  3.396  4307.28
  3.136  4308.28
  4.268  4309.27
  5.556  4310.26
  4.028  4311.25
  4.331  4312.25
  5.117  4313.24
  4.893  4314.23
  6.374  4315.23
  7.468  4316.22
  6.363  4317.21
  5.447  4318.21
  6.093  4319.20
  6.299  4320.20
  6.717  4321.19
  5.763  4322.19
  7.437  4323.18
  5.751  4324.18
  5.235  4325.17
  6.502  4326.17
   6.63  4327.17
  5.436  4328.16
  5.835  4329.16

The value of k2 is 4310.26 angstrom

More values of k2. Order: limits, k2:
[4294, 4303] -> 4299.36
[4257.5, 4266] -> 4265.83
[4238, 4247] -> 4242.32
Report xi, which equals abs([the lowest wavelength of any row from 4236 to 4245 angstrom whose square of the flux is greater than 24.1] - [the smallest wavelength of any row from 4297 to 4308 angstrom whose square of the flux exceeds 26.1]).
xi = 61.9 angstrom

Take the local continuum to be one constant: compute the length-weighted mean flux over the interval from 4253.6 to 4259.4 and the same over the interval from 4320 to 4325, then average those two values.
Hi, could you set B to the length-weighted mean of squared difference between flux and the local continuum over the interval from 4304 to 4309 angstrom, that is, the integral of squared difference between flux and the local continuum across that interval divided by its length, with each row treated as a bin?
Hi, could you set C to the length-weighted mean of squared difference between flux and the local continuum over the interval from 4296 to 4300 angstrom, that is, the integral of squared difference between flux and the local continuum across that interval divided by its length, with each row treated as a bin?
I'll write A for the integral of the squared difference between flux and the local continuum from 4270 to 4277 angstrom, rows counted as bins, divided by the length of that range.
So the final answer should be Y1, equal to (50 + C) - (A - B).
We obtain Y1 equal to 53.7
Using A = 1.5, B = 3.7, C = 1.5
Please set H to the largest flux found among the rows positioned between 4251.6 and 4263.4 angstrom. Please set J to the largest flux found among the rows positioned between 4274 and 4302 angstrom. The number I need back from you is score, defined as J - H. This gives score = -0.1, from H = 6.762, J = 6.614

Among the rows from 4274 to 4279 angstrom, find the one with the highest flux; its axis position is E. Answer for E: 4277.63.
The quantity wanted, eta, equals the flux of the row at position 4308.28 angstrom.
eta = 3.136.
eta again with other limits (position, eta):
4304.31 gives 5.541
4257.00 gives 3.916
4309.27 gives 4.268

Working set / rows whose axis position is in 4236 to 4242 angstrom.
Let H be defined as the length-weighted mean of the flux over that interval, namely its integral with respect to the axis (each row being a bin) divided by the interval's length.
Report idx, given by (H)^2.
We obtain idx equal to 33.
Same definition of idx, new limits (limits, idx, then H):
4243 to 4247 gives 33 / 5.7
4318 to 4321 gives 37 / 6.1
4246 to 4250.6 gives 35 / 5.9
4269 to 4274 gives 26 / 5.1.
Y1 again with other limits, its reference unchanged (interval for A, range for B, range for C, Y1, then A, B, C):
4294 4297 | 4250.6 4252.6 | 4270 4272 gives 53.1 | 1.5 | 1.2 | 3.4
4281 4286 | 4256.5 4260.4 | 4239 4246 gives 51.0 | 0.5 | 1.2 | 0.2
